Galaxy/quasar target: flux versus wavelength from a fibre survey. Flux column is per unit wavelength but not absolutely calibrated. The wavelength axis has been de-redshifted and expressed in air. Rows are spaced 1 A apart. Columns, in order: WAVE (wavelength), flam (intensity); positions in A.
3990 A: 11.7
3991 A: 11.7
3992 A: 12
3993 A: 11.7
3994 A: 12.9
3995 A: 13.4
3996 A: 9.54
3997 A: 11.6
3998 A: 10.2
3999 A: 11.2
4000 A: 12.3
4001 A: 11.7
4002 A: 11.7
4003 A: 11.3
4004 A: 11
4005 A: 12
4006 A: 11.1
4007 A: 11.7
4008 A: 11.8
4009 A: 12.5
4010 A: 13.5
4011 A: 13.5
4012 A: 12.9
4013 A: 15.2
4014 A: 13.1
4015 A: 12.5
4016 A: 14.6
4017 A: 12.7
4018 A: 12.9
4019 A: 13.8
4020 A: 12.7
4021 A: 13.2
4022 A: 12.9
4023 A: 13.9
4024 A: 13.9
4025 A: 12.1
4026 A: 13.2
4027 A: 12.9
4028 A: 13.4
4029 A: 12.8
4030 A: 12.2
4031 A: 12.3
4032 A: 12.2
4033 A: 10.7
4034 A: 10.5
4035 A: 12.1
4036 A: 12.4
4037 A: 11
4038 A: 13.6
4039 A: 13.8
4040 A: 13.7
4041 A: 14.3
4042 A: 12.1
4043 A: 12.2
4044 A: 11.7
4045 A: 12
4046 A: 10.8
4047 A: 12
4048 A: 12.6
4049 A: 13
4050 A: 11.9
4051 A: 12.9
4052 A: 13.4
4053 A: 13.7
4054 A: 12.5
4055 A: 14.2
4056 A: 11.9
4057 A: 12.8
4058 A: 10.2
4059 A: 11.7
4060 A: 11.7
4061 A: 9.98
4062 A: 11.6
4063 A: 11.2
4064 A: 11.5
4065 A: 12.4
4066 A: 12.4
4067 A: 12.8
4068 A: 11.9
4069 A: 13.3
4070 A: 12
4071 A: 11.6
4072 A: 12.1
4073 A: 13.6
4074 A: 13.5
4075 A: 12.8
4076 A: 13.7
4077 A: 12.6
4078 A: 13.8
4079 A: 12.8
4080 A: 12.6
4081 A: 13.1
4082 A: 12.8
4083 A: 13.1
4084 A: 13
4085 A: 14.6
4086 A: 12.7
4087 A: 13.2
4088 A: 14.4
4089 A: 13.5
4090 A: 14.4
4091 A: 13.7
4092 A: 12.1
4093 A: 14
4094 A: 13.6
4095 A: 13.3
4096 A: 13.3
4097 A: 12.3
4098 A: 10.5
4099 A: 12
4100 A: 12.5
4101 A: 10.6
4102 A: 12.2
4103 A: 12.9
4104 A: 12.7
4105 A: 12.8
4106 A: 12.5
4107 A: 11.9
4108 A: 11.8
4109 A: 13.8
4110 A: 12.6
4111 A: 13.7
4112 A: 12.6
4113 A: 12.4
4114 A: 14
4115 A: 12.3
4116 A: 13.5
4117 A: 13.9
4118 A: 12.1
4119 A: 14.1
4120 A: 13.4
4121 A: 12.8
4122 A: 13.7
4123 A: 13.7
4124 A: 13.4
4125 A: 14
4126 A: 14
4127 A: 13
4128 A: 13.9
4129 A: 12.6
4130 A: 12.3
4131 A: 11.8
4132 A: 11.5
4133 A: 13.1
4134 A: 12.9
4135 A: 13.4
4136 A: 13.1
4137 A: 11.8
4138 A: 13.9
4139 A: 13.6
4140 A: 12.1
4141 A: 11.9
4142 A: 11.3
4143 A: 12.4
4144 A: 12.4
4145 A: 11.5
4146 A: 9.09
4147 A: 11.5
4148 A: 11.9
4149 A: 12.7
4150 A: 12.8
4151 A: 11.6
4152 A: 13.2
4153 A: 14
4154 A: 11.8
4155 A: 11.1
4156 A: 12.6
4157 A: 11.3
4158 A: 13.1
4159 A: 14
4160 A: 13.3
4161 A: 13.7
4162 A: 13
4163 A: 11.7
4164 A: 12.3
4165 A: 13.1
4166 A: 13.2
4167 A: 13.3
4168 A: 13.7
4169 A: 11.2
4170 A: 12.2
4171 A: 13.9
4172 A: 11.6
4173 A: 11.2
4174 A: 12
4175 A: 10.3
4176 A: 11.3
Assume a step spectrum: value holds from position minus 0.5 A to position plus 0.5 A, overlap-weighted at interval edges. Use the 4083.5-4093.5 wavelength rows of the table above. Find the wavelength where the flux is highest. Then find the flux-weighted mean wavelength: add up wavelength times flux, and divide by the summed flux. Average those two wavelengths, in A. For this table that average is 4086.7 A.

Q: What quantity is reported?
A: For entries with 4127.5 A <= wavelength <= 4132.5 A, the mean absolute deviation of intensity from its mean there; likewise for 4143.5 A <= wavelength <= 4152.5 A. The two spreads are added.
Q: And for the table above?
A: 1.49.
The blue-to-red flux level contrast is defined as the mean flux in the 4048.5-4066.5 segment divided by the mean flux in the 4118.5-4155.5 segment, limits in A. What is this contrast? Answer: 0.96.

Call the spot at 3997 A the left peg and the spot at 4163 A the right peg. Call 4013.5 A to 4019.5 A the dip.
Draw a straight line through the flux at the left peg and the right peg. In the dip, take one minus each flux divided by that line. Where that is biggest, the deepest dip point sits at 4015 A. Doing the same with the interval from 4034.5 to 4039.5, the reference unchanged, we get 4037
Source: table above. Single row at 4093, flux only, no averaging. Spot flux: 14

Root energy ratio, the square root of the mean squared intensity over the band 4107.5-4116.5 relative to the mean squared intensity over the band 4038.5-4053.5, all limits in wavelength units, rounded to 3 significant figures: 1.02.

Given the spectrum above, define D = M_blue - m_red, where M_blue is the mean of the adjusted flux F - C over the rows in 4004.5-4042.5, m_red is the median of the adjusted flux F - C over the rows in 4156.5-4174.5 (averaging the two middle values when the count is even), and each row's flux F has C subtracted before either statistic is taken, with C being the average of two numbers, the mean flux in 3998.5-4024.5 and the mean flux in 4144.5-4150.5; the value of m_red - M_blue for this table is 0.3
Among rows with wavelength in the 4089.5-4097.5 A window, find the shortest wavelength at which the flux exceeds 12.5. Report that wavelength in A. 4090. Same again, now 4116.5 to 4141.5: 4117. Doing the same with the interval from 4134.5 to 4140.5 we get 4135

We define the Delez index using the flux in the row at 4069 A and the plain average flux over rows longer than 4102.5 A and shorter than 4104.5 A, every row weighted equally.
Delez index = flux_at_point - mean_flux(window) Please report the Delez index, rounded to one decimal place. 0.5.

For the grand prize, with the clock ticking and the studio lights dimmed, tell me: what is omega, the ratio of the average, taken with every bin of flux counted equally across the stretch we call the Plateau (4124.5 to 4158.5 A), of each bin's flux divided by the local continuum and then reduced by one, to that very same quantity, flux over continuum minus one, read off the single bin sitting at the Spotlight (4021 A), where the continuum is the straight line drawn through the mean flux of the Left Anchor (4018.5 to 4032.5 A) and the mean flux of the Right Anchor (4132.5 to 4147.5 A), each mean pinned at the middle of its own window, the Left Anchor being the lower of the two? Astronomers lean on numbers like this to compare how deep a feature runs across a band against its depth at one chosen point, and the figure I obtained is 1.0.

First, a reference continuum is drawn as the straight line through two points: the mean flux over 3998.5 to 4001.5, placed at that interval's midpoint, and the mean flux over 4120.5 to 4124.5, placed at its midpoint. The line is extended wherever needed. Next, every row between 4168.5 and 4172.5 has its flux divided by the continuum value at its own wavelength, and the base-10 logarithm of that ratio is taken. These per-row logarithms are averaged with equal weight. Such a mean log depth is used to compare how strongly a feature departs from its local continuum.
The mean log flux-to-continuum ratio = -0.062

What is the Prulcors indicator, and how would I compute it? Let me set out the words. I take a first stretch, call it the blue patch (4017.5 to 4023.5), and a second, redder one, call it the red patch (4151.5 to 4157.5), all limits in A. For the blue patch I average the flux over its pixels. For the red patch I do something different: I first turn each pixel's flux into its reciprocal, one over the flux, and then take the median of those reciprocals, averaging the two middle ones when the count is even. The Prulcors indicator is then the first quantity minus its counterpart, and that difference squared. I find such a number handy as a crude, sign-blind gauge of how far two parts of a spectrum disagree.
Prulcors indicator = 173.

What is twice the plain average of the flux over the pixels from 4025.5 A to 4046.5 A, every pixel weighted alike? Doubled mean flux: 24.8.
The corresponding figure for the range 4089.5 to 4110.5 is 25.3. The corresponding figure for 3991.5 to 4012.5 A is 23.8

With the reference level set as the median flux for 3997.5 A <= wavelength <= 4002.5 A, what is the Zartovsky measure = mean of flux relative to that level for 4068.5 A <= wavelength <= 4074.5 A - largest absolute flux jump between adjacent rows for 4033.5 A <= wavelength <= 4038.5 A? -1.5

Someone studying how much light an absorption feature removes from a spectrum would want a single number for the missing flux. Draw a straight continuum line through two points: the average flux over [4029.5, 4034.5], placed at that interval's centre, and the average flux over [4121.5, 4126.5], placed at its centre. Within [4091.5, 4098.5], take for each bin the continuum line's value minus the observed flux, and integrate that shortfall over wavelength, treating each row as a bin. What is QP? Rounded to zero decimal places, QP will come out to 2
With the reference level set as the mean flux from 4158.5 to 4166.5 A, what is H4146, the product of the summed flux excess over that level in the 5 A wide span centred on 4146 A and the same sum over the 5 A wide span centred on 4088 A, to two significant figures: -27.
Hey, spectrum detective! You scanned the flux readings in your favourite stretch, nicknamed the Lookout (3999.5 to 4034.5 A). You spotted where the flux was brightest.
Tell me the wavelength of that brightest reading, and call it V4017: 4013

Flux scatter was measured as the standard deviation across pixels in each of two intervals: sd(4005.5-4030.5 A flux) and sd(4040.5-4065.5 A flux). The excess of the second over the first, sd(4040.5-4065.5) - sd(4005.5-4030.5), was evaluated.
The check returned 0.17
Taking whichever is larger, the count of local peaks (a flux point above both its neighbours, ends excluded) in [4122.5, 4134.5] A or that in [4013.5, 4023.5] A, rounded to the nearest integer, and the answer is 3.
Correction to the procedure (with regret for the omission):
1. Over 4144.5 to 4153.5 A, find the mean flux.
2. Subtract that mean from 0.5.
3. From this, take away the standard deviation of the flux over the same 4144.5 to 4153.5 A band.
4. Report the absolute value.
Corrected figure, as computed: 12.9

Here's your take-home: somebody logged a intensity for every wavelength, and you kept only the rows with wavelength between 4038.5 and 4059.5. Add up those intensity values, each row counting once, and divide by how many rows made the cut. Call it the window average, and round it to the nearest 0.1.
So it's 12.5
